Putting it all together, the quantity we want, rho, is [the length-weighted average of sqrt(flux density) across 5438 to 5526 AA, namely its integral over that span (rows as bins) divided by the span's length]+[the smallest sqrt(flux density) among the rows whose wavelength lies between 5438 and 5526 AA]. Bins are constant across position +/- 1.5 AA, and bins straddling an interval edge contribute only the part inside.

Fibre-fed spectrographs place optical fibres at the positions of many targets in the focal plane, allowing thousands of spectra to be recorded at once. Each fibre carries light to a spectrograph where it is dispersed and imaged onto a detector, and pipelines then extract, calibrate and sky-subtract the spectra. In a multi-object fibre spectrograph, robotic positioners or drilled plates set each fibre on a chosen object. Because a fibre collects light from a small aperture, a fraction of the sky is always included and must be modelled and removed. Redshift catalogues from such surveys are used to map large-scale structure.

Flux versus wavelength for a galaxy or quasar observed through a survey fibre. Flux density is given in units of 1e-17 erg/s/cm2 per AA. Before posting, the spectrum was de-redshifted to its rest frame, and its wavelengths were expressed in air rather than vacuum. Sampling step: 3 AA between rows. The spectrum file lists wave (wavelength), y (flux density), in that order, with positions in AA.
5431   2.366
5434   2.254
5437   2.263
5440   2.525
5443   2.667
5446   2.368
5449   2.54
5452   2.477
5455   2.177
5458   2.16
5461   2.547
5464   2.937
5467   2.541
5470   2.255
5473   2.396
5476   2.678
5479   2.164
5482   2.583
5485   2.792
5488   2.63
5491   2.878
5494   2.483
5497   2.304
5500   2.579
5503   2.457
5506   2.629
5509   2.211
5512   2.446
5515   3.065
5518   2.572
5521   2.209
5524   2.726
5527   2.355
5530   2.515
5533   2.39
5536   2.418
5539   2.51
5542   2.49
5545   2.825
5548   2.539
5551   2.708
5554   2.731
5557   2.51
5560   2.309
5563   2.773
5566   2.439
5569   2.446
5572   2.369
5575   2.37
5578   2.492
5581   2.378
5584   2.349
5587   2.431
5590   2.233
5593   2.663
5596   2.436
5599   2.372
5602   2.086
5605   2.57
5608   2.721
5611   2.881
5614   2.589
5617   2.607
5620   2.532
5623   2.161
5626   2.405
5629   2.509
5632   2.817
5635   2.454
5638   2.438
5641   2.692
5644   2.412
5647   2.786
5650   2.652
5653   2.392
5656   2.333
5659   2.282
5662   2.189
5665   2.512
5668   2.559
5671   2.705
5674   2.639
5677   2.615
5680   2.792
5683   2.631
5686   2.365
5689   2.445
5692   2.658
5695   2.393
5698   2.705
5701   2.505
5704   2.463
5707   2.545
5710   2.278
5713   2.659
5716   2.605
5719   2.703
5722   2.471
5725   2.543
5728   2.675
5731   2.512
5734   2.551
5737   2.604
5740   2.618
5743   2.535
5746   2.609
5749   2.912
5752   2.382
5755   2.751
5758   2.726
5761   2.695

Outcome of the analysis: 3.054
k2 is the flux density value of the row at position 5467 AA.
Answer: 2.541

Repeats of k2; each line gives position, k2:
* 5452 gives 2.477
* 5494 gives 2.483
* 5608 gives 2.721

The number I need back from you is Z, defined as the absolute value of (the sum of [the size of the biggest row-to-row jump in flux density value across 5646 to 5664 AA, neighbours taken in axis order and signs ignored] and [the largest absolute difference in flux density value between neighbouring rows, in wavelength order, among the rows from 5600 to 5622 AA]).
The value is 0.74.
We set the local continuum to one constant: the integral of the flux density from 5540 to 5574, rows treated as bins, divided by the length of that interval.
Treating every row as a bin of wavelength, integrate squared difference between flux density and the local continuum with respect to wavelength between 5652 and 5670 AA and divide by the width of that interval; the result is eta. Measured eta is 0.047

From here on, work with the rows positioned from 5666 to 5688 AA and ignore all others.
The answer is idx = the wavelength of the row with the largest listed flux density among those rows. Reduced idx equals 5680 AA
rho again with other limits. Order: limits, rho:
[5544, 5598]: 3.073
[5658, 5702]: 3.071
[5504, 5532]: 3.072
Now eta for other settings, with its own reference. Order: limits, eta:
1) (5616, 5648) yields 0.034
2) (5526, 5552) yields 0.021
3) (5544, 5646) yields 0.037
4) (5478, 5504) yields 0.043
